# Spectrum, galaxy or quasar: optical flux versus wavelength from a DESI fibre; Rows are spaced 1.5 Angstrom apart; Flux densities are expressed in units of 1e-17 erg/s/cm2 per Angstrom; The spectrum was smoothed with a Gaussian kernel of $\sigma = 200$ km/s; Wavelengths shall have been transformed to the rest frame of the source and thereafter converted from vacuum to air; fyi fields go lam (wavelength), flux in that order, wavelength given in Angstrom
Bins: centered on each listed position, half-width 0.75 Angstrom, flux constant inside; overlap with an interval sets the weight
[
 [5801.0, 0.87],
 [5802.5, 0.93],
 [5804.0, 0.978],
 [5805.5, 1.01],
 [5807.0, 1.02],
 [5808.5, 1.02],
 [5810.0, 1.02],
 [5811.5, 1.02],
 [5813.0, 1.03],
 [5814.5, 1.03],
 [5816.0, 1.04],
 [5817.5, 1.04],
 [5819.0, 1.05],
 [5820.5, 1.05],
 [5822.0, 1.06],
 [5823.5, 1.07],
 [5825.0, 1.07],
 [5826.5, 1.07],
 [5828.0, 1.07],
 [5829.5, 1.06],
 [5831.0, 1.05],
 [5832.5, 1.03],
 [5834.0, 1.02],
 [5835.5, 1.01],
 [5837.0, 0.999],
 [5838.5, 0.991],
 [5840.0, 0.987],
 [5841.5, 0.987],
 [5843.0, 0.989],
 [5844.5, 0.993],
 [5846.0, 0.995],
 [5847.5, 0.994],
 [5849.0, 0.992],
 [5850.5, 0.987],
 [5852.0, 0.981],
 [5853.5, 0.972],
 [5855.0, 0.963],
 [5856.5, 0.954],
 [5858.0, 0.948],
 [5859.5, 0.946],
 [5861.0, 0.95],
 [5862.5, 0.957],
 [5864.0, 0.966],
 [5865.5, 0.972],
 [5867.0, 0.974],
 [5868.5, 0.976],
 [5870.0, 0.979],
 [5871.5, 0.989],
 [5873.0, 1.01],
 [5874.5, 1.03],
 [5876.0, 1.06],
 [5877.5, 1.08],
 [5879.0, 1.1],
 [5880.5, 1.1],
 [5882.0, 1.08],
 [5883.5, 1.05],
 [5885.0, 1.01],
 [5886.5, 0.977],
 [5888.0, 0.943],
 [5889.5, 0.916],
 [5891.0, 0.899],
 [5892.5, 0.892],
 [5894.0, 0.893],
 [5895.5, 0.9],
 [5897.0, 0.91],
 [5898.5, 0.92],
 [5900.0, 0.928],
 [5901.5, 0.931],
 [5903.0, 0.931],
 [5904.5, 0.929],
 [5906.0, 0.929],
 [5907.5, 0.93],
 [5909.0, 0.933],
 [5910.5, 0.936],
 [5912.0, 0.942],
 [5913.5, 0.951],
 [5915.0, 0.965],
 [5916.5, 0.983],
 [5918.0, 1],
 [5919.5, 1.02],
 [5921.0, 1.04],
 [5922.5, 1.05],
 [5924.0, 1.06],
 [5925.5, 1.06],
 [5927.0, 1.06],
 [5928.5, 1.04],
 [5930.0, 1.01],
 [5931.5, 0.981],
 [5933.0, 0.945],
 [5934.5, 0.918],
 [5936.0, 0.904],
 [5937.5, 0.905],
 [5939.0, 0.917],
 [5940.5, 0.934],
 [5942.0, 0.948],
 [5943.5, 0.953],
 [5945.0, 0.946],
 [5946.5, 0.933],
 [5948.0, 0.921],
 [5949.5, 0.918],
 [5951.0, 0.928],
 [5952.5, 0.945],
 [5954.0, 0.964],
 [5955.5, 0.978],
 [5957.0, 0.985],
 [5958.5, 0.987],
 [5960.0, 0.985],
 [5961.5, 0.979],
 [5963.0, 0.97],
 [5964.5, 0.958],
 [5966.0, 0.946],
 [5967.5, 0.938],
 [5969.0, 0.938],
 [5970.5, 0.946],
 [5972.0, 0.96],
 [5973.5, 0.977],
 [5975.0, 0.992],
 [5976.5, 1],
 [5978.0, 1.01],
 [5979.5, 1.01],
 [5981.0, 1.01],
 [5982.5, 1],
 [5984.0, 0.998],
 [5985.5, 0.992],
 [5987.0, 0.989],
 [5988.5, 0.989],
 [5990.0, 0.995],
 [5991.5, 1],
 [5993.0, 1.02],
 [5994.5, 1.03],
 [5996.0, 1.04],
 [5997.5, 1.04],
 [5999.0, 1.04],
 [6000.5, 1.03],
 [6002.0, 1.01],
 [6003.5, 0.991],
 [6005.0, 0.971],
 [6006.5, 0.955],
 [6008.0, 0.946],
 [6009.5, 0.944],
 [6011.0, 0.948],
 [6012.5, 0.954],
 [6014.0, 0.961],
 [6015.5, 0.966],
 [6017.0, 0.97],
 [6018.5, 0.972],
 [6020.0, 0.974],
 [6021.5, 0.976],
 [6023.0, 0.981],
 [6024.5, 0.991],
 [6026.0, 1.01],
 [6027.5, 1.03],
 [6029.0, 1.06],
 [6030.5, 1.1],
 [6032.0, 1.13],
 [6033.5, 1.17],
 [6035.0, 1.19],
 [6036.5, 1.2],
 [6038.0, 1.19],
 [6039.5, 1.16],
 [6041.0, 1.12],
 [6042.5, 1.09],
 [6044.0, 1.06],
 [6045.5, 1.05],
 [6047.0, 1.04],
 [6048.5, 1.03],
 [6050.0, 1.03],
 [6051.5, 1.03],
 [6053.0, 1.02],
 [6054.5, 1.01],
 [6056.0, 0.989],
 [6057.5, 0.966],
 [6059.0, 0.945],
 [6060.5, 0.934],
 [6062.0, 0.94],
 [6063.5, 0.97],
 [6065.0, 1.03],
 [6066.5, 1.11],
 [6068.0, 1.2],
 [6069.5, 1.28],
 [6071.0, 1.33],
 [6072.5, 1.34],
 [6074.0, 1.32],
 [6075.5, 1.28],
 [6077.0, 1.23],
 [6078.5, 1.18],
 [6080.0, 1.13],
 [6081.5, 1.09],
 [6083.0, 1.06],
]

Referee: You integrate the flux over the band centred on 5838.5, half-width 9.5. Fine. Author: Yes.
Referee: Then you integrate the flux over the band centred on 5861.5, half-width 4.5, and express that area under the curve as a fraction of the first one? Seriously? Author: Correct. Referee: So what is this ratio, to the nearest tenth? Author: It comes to 0.4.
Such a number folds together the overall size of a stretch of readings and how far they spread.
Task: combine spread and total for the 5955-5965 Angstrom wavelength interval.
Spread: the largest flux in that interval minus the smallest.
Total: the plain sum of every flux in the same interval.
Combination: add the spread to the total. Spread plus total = 6.87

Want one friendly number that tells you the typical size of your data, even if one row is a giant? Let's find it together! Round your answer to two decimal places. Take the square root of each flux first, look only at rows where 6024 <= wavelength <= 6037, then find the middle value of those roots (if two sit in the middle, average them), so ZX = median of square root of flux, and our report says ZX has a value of 1.05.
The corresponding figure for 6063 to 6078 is 1.12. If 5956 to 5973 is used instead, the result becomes 0.98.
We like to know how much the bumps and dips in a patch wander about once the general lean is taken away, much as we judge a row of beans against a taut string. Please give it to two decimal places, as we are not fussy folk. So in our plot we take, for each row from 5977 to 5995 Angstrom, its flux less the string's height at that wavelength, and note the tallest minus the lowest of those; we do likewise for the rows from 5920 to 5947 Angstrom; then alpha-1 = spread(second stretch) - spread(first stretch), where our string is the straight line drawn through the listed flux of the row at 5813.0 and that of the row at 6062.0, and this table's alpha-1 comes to 0.11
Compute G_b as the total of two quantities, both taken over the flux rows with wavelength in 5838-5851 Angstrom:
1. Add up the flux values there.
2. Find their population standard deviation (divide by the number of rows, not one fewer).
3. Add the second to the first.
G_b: 8.9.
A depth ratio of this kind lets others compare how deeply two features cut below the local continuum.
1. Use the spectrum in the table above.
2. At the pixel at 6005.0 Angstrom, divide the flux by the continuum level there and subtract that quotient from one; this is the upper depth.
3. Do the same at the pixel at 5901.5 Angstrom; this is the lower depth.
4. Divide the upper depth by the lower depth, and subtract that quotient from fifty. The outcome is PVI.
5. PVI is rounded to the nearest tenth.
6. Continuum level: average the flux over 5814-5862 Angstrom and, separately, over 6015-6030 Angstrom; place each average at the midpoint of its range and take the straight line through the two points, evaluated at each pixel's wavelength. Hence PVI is 49.7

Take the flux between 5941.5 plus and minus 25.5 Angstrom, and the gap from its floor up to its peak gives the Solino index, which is 0.16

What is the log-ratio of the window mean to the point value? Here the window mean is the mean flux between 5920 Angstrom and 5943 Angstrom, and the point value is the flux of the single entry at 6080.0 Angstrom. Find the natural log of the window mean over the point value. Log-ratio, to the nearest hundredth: -0.14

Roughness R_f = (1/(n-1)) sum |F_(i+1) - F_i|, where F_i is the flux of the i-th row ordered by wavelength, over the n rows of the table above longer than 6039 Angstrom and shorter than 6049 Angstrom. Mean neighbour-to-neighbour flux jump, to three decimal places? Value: 0.022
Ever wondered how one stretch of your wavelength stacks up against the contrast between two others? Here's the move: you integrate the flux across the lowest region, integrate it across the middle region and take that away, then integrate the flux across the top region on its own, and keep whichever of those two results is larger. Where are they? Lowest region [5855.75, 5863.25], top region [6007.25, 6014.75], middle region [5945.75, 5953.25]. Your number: 7.13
